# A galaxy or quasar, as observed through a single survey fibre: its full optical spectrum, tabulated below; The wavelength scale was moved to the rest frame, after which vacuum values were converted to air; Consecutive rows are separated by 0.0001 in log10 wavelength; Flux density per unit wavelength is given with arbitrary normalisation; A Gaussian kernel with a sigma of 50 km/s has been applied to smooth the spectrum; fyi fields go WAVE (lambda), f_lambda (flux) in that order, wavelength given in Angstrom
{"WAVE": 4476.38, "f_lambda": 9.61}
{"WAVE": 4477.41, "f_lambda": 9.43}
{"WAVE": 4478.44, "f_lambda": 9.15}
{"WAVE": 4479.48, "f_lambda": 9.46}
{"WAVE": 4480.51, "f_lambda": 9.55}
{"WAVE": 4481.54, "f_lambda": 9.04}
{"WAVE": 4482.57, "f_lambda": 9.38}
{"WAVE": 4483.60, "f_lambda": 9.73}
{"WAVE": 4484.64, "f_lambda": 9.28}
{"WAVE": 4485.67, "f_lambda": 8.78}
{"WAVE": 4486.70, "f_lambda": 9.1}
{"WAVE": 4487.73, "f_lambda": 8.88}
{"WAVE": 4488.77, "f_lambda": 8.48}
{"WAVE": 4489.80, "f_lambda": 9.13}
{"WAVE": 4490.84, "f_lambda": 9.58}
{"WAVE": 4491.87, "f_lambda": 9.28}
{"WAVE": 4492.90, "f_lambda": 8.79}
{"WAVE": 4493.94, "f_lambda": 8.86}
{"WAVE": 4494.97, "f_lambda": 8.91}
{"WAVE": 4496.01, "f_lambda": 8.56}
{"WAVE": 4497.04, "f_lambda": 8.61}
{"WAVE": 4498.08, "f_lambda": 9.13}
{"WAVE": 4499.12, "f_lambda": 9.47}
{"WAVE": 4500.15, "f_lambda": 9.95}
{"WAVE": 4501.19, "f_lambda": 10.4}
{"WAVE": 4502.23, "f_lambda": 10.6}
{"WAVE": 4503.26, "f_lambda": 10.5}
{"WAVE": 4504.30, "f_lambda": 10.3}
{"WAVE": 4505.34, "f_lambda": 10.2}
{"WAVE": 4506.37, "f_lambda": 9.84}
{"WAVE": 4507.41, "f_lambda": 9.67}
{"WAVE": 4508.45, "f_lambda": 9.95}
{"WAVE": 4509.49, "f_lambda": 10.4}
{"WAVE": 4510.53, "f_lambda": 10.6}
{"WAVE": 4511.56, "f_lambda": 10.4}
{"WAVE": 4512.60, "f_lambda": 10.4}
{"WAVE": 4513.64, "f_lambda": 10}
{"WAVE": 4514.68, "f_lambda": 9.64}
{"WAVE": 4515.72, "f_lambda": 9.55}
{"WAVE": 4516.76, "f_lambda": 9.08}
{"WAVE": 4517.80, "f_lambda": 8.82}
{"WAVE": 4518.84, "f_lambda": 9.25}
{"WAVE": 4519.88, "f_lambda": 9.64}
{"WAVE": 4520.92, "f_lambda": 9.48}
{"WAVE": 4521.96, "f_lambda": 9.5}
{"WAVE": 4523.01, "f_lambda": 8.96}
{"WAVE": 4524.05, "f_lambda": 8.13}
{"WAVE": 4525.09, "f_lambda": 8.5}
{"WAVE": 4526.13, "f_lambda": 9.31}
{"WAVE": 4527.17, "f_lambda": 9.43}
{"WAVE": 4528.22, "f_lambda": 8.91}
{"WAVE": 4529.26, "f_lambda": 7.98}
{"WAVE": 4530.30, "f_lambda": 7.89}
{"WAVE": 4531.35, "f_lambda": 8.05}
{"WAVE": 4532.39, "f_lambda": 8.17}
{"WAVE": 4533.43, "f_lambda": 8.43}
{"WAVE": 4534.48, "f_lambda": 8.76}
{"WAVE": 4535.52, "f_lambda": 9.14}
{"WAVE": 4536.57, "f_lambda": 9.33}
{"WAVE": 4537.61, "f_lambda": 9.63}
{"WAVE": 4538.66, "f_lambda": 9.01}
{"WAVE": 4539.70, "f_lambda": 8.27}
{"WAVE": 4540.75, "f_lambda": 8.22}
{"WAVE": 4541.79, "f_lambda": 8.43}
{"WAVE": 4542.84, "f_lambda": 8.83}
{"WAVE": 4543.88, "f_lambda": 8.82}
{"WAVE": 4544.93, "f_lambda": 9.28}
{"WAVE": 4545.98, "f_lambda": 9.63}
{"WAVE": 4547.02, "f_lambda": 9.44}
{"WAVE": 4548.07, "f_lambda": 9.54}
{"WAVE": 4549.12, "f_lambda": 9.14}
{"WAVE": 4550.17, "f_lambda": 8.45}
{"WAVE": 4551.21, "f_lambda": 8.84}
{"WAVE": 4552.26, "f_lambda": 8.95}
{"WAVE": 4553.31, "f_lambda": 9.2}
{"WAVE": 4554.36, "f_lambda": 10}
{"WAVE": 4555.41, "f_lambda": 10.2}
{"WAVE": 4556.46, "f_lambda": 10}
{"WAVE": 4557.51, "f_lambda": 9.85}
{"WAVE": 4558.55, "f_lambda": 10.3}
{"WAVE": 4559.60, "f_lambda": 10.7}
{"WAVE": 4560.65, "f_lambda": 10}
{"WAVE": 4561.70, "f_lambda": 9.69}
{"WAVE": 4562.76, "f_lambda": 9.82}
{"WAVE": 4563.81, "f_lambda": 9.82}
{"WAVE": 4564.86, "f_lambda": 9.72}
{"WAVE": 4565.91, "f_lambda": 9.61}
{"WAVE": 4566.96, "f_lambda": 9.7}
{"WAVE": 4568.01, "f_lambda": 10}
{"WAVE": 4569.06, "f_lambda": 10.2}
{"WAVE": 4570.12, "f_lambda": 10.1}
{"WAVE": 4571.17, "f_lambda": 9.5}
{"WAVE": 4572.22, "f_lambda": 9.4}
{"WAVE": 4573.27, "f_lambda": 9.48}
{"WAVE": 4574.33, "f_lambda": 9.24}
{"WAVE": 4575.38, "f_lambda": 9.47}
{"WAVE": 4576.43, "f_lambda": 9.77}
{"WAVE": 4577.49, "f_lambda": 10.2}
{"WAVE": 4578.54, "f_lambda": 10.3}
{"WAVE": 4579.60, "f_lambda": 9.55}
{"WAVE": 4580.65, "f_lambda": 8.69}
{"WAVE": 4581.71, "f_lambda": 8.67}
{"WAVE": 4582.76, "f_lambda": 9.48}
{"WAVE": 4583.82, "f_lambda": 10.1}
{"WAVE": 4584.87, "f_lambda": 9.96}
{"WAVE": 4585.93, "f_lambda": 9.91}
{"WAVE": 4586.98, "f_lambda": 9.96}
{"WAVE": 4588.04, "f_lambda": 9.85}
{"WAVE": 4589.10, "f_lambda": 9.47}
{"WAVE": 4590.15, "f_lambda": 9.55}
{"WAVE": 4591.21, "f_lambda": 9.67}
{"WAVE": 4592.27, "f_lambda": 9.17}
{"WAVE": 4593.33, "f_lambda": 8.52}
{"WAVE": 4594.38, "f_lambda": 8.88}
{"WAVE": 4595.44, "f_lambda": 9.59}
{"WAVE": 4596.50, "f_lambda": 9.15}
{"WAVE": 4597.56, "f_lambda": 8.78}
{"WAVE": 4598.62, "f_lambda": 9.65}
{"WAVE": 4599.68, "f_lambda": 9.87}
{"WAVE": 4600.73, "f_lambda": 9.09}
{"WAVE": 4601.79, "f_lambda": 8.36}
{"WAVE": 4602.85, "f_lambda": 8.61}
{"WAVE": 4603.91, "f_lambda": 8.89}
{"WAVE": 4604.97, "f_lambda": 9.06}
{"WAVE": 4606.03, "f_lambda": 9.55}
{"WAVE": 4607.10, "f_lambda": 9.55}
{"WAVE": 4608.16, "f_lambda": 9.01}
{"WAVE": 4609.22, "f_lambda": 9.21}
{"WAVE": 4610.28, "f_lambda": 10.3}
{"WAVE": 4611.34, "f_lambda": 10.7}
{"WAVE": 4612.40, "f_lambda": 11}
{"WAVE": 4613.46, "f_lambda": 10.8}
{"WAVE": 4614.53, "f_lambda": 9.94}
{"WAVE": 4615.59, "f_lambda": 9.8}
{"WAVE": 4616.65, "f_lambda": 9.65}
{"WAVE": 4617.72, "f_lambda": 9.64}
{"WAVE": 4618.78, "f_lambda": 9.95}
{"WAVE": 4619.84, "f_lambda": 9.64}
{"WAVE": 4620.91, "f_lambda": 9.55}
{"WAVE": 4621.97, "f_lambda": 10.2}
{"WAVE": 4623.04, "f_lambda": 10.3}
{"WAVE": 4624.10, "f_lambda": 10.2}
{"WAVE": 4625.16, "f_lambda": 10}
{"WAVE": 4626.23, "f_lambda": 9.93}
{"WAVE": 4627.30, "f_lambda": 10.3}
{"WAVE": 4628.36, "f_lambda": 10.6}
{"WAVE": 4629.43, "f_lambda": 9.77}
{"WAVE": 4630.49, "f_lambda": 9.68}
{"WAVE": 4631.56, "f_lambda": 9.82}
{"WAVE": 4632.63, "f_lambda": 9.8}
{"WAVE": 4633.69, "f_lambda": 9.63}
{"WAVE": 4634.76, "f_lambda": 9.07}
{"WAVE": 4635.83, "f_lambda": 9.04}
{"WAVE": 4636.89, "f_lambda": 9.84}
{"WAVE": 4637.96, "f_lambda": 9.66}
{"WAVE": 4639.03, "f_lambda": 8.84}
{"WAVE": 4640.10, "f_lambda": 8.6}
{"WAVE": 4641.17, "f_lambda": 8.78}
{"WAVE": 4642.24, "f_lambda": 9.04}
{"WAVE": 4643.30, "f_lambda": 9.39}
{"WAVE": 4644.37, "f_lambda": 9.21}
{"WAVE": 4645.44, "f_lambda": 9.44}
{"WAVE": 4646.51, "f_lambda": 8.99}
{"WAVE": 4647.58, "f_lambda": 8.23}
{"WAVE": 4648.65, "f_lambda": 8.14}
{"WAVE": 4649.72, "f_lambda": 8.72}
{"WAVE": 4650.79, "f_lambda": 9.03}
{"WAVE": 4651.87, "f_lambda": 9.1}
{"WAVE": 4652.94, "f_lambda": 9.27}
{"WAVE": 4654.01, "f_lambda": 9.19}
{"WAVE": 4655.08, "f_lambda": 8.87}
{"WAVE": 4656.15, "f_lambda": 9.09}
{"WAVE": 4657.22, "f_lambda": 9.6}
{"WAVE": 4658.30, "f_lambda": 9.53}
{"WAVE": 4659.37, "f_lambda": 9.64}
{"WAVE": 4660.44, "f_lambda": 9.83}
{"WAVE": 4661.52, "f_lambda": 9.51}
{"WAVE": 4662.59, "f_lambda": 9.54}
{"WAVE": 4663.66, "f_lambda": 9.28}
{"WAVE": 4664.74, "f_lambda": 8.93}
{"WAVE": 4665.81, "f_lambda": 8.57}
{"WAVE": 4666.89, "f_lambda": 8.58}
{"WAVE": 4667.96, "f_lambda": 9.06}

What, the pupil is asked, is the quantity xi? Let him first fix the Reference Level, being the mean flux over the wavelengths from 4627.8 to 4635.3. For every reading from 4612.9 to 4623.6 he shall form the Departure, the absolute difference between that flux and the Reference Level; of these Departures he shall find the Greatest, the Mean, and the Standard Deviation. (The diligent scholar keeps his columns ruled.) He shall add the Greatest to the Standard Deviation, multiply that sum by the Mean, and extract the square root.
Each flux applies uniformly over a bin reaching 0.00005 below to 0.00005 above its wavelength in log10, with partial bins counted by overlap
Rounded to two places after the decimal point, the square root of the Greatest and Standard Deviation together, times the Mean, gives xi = 0.63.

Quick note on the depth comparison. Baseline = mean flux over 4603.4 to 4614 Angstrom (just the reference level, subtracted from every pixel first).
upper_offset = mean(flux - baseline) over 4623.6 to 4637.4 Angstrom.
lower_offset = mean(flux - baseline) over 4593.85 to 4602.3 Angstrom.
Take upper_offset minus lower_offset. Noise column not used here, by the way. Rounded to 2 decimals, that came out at 0.65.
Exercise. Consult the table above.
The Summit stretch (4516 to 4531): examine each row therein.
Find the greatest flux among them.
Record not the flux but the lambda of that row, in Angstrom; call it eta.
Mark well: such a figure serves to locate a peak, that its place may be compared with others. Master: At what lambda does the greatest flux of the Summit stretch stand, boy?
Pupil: 4519.88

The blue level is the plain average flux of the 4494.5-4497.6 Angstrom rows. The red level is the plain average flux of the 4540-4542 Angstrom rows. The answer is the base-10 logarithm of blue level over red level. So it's 0.019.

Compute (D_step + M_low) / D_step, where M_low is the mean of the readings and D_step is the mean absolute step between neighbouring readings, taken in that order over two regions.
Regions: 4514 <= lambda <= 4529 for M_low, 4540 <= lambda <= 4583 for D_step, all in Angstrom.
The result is 30.7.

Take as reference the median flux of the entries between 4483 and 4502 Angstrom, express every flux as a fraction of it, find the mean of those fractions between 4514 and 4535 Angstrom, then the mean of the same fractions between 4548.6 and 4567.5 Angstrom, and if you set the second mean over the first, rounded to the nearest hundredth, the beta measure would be 1.09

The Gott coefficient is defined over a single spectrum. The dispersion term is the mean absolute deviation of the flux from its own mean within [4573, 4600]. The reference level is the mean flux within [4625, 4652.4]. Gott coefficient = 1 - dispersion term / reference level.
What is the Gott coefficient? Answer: 0.959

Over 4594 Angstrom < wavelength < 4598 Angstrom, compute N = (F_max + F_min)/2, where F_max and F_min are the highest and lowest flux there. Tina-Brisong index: 9.2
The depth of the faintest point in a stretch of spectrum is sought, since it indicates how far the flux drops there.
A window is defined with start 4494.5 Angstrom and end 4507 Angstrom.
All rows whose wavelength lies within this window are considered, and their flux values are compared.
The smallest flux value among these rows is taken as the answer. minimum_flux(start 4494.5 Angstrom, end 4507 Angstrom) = 8.56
